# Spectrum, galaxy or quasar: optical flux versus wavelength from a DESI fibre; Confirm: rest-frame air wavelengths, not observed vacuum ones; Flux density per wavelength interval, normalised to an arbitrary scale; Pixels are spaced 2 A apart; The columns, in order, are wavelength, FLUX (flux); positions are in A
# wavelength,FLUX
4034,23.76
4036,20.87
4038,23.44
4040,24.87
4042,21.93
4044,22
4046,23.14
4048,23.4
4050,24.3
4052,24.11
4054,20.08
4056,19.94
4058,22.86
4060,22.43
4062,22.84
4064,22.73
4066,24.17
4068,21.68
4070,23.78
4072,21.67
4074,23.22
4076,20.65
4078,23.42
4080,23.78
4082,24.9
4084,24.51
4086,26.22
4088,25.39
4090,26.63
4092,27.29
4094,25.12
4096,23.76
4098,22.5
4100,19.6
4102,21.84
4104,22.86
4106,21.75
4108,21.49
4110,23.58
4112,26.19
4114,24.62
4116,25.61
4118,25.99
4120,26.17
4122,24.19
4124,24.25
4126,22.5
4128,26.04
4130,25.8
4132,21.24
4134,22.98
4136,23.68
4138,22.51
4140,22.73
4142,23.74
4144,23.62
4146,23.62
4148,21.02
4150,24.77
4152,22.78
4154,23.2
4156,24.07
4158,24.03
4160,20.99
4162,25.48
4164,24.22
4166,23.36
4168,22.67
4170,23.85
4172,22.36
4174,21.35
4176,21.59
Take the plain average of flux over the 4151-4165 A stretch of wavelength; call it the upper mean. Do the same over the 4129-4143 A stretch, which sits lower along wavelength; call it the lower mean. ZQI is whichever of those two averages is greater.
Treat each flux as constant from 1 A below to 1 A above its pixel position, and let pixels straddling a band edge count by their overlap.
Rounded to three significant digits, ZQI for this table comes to 23.5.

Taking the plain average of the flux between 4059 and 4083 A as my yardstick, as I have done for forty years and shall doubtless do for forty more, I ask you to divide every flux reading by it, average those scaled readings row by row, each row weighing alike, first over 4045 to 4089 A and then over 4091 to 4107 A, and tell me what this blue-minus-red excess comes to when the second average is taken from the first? 0.00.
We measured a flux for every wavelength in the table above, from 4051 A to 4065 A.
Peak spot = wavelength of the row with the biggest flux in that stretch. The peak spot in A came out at 4052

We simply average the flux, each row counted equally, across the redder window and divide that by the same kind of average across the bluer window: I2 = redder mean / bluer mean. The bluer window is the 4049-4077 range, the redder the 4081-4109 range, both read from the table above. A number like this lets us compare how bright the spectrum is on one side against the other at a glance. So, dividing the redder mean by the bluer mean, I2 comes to 1.06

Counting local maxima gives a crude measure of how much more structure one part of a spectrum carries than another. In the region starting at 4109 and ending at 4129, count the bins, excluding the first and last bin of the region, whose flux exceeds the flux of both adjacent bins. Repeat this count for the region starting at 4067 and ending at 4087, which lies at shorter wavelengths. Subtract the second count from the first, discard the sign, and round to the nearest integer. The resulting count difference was 0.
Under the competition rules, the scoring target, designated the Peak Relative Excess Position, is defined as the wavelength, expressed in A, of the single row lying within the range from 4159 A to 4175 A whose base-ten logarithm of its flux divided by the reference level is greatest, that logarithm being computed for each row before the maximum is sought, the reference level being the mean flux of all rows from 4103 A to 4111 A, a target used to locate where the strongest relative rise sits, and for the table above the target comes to 4162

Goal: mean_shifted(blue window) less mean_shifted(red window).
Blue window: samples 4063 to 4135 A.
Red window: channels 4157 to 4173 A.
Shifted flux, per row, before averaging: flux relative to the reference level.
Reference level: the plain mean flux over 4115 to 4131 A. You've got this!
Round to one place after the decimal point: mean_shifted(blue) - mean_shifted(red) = 0.5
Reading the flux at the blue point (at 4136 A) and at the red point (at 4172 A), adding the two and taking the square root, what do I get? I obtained 6.79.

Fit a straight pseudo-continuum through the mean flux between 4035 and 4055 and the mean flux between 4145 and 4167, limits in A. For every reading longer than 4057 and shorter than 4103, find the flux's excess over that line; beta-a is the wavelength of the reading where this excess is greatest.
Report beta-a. 4092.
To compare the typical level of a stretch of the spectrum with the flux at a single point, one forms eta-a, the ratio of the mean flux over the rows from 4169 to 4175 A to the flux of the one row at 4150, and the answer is 0.91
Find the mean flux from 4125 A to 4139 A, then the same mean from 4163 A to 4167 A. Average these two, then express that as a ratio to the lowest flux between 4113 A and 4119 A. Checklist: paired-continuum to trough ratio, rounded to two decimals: 0.96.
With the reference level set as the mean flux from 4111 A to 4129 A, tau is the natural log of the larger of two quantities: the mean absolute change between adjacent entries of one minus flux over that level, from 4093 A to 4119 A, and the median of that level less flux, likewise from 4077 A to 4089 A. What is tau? -1.0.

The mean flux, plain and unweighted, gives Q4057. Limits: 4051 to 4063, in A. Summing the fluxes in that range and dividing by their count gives 22.04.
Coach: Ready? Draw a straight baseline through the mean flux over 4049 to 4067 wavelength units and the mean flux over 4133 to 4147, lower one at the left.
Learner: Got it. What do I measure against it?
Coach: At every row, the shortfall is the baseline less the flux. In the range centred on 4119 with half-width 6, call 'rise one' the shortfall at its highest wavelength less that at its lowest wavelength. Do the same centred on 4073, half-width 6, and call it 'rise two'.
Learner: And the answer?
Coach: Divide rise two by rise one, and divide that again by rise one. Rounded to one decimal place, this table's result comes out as -8.2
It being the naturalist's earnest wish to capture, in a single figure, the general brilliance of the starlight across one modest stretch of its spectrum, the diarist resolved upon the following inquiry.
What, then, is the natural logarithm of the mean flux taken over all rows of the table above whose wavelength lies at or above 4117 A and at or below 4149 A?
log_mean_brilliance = 3.17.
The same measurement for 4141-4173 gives 3.15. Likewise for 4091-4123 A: 3.17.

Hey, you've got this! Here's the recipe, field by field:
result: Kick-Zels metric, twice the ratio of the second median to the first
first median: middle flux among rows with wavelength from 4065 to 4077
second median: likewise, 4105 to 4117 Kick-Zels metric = 2.15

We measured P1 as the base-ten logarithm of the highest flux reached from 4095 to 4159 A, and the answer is 1.42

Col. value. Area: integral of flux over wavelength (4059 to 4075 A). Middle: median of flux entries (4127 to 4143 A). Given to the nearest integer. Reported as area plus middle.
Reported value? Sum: 388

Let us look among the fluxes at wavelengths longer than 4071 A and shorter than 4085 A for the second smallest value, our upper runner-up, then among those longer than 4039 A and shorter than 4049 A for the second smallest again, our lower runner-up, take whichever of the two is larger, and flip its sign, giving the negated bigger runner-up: -22.0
